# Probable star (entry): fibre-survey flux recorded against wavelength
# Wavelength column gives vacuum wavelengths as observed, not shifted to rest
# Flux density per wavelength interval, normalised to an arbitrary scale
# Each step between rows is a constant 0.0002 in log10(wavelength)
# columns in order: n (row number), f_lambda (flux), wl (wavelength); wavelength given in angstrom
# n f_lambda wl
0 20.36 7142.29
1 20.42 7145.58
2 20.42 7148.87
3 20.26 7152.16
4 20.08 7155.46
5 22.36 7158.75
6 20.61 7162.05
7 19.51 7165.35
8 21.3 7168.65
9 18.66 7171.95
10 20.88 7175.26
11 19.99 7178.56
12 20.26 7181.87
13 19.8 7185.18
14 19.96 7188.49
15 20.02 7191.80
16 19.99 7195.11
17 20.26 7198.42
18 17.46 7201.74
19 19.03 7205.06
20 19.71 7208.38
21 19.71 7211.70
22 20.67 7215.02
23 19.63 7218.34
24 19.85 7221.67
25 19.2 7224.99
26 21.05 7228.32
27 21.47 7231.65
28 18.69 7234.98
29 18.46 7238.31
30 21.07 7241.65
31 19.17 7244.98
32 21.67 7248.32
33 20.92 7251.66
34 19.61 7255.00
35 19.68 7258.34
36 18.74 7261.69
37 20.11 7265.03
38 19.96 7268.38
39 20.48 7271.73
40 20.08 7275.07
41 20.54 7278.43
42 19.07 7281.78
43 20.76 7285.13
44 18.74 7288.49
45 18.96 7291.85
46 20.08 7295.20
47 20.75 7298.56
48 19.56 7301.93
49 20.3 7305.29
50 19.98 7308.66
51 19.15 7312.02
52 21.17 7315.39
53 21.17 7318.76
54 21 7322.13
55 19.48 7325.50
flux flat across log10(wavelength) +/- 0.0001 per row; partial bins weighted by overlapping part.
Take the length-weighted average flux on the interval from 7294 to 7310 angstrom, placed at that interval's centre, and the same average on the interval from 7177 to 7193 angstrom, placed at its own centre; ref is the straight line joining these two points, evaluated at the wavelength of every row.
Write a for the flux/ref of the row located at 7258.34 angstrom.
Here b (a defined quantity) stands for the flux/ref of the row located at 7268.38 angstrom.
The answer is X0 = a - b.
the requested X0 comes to -0.01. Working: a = 0.98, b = 0.99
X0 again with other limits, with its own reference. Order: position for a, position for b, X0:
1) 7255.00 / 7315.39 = -0.07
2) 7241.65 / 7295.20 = 0.05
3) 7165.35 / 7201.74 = 0.10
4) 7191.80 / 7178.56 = 0.00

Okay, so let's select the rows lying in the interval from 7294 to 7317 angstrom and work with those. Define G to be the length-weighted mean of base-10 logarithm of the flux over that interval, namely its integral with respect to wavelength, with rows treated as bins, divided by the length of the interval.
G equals 1.30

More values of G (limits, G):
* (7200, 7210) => 1.27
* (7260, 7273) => 1.30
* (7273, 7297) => 1.30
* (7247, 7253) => 1.33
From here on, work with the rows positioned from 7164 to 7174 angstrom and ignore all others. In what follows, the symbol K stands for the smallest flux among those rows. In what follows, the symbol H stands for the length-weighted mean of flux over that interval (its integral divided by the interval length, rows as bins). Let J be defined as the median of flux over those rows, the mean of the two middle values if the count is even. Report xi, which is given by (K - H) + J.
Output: 18.3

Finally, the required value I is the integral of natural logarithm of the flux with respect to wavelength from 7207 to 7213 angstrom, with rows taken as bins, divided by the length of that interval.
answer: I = 2.98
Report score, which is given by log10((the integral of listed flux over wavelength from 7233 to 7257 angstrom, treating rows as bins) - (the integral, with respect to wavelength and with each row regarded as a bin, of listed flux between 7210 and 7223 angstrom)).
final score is 2.3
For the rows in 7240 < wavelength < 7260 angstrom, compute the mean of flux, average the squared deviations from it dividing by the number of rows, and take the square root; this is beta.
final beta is 0.9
